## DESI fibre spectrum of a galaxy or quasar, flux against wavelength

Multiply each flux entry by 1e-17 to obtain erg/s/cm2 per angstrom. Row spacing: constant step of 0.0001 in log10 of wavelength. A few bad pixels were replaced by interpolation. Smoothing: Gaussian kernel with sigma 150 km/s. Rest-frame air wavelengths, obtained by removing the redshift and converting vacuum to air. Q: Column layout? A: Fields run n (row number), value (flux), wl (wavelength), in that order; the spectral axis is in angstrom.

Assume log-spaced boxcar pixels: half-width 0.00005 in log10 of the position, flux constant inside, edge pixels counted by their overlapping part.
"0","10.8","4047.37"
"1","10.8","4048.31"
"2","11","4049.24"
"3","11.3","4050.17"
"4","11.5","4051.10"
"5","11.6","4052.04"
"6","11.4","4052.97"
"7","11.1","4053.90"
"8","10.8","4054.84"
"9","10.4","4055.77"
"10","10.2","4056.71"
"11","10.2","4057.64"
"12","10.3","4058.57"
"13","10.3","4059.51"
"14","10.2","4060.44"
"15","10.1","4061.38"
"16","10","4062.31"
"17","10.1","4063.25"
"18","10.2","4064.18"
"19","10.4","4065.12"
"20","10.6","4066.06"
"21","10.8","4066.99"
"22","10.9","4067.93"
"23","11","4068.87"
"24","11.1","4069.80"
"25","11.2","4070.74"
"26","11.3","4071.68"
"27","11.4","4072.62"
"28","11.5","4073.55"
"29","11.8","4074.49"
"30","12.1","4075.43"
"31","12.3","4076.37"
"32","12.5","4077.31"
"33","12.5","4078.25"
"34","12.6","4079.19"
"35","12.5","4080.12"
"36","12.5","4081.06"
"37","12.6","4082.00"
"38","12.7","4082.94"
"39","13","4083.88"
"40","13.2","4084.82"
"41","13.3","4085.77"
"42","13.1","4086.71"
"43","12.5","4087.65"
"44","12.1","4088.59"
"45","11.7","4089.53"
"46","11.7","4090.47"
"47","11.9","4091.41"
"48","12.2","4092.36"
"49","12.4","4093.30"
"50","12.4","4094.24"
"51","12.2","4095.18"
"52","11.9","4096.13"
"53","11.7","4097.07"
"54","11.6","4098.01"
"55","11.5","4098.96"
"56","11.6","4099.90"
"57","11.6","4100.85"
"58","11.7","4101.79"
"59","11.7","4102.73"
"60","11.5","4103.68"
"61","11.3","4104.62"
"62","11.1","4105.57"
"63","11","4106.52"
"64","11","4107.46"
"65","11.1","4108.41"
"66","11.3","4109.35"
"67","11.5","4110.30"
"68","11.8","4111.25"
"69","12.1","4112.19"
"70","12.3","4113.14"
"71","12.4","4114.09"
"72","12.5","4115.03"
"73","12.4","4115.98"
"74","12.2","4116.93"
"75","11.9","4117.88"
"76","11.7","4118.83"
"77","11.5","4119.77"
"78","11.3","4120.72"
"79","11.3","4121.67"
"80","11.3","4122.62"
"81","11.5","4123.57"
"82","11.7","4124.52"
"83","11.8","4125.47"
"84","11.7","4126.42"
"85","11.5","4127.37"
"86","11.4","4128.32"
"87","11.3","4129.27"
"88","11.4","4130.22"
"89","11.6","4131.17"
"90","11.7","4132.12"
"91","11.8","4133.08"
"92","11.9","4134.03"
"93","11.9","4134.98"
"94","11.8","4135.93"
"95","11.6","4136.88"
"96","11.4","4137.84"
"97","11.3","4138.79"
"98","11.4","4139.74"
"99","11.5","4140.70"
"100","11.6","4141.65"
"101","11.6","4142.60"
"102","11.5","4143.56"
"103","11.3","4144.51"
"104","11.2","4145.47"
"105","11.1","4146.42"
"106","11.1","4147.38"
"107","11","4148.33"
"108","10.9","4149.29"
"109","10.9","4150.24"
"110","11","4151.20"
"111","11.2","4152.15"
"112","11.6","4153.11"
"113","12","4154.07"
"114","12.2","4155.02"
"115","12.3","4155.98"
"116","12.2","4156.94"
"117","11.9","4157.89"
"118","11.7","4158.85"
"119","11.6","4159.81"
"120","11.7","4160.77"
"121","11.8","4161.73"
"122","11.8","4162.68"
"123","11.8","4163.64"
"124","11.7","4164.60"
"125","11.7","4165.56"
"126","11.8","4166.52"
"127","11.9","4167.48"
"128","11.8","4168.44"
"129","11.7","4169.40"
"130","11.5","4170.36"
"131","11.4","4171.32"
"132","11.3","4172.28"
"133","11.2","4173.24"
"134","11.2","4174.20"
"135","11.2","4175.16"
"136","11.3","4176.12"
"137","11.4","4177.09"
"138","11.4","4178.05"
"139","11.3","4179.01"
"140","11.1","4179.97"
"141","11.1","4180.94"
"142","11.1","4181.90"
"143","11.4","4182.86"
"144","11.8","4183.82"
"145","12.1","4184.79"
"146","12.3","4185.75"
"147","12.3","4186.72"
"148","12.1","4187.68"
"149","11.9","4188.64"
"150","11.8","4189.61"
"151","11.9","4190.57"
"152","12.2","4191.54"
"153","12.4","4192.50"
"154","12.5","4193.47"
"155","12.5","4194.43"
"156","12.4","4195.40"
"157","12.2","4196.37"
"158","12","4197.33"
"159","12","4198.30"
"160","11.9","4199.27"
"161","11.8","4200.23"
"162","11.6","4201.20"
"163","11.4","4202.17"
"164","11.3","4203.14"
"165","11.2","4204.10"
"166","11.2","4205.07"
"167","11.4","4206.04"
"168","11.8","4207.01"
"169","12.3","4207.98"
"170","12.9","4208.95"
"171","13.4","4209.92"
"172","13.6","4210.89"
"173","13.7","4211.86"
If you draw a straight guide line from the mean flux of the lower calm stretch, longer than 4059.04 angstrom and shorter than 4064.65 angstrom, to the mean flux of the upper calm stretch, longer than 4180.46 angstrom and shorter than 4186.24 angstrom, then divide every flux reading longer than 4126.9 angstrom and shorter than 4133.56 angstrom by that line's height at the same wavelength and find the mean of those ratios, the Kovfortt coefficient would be 1.049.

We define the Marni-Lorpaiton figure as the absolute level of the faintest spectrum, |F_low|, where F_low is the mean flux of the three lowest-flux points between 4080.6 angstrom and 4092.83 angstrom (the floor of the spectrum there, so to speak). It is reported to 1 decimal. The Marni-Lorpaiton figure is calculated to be 11.8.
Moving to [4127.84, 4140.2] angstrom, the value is 11.3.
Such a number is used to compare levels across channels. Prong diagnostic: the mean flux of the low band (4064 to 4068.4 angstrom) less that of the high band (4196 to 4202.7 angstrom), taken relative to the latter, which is -0.11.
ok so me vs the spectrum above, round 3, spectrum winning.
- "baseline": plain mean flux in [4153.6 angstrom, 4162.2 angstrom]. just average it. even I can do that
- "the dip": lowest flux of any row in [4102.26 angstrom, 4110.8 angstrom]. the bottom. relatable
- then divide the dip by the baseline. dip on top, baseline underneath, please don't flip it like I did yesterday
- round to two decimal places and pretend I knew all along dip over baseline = 0.92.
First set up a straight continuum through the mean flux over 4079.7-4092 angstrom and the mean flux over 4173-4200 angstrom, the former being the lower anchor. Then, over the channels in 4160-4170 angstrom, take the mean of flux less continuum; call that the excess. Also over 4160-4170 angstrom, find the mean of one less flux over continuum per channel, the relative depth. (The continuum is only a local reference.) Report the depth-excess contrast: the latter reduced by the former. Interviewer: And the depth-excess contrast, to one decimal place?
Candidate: 0.2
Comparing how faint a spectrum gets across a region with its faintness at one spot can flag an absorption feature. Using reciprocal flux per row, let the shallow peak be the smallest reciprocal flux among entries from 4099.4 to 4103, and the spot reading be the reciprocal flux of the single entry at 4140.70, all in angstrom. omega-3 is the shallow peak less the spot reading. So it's -0.001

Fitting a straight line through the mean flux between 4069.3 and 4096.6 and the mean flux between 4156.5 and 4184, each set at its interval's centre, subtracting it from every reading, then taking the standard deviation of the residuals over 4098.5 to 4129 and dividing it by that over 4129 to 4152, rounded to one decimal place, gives 1.6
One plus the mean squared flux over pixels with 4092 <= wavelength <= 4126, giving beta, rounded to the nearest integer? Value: 139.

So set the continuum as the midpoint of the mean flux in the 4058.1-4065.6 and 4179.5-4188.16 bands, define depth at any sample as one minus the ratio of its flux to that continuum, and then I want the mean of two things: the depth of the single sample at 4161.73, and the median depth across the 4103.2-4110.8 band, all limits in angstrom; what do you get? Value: -0.050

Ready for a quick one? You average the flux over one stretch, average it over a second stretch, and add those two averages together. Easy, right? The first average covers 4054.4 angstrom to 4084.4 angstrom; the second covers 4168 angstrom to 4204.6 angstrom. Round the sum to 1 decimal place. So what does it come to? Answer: 23.0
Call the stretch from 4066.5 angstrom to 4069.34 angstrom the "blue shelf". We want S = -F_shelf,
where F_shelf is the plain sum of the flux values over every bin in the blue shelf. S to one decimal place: -32.7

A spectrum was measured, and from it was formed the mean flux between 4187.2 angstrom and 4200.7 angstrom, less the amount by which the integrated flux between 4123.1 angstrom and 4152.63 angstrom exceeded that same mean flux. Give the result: -314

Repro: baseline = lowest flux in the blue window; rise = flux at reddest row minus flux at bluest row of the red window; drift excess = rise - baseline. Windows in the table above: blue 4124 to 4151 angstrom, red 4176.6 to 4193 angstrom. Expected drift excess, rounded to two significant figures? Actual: -9.9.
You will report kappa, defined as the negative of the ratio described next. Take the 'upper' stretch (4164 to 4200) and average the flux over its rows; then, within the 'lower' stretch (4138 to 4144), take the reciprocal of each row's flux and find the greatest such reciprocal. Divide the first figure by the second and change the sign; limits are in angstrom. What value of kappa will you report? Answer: -133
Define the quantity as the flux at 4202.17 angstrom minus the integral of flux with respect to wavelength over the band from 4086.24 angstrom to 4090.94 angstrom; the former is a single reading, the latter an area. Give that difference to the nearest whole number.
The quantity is -46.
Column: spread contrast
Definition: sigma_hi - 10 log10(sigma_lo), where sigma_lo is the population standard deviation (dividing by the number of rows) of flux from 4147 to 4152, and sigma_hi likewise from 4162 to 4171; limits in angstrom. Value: 11.4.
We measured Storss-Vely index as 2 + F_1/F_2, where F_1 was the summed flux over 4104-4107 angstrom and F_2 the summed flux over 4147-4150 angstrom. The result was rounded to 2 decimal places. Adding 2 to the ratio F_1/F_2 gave 3.01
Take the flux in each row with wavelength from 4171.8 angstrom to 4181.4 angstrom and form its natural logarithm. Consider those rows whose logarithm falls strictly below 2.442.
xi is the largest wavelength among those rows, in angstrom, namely 4180.94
